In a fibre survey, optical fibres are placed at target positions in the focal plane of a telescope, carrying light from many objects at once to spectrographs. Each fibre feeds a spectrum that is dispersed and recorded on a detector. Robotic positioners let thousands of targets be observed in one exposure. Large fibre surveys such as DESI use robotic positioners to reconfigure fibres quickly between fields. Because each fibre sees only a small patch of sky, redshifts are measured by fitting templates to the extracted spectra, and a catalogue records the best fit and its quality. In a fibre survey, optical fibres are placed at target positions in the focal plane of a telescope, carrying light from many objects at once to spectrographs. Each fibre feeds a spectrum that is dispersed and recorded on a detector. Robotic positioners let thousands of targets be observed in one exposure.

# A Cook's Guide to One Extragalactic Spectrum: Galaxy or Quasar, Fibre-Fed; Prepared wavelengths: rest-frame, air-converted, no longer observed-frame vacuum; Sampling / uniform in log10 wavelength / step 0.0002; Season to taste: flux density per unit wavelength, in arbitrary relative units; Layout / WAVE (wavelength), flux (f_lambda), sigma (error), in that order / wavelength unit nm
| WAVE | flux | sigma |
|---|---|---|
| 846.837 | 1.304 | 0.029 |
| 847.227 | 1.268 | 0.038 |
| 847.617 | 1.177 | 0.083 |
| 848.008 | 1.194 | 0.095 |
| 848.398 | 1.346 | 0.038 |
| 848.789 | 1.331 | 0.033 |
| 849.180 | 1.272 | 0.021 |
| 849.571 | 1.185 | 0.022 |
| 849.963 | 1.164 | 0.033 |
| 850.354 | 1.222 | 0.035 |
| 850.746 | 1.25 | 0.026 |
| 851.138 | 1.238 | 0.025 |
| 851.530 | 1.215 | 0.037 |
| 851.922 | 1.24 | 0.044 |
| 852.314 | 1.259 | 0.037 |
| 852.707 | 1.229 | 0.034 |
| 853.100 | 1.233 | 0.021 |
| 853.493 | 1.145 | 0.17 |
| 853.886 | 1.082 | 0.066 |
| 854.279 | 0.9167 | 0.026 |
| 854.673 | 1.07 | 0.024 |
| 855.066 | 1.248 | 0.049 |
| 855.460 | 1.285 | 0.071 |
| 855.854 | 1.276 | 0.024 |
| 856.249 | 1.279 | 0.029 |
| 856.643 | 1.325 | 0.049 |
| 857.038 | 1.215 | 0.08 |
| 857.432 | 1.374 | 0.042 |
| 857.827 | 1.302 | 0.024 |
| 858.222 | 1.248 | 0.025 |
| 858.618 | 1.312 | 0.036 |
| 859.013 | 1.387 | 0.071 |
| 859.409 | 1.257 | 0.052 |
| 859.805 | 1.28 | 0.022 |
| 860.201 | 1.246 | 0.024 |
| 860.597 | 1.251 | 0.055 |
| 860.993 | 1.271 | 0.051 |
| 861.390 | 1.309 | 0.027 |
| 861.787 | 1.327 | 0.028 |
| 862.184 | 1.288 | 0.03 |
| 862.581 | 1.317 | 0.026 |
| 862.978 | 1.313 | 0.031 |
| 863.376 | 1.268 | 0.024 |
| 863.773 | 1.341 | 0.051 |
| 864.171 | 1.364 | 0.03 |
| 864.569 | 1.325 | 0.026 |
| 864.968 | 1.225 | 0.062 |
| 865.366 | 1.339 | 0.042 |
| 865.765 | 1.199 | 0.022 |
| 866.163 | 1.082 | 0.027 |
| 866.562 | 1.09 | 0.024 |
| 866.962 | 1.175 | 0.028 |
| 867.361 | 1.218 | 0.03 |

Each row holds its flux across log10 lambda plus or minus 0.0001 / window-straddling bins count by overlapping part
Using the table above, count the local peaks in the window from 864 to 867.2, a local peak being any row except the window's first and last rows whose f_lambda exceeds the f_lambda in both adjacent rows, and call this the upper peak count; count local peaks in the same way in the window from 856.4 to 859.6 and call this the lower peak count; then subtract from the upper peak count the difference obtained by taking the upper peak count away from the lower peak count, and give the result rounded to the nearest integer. 0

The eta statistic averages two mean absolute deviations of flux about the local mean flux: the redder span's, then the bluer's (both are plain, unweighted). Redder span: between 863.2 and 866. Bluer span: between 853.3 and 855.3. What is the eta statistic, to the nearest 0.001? 0.069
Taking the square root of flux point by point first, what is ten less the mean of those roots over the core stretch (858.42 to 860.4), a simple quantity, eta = 8.86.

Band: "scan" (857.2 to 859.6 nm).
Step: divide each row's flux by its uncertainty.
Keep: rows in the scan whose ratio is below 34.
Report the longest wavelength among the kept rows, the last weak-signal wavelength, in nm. 859.409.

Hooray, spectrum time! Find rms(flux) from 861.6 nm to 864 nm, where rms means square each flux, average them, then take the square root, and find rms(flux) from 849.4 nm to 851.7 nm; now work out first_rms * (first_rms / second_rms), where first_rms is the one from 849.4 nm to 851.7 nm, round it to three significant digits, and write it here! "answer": 1.12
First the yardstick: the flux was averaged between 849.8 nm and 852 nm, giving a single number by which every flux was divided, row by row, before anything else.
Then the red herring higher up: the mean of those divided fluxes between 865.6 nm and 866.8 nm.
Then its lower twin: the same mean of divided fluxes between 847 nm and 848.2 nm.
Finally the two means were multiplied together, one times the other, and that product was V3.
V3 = 0.91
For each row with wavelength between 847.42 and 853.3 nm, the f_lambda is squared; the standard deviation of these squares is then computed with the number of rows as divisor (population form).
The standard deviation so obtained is 0.125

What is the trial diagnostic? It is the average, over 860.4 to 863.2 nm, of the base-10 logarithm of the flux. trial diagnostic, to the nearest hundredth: 0.11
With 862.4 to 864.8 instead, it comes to 0.12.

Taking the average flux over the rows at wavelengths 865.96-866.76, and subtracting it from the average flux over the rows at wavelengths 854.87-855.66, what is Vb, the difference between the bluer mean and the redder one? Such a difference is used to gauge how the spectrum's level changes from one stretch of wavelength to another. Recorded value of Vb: 0.18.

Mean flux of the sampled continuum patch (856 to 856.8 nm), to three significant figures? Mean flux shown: 1.30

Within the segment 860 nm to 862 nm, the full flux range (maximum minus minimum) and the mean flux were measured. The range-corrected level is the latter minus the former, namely 1.20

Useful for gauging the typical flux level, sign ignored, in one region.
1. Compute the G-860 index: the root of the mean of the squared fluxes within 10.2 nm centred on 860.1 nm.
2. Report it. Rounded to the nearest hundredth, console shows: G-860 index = 1.29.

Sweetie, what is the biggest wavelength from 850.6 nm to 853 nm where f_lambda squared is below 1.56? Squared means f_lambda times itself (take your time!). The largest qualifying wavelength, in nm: 852.707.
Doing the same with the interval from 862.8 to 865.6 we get 864.968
